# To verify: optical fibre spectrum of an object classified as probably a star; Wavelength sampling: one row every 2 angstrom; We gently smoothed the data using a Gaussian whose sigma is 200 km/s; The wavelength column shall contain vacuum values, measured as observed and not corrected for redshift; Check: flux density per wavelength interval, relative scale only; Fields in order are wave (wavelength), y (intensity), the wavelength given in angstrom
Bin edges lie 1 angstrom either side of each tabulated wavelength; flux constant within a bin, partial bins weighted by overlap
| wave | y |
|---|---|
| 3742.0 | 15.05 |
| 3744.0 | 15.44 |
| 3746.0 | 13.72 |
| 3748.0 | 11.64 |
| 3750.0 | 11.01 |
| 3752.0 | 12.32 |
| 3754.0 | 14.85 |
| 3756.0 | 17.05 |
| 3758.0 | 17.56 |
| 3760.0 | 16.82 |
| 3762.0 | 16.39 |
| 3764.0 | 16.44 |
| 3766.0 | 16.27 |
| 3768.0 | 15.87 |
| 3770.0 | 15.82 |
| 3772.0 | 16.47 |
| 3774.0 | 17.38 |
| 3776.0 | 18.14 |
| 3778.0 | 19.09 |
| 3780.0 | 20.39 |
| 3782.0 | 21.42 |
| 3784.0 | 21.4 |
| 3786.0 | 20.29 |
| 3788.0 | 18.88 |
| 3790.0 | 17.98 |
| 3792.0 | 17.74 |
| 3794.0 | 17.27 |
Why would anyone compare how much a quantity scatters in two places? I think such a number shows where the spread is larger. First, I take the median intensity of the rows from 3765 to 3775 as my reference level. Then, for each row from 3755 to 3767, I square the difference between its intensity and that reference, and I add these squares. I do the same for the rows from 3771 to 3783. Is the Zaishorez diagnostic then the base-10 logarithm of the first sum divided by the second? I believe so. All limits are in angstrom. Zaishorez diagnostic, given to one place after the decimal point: -1.3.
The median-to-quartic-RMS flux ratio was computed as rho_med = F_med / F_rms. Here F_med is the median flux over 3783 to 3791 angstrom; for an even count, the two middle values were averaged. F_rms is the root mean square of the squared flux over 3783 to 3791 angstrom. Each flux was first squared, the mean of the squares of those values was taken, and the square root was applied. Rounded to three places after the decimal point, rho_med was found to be 0.050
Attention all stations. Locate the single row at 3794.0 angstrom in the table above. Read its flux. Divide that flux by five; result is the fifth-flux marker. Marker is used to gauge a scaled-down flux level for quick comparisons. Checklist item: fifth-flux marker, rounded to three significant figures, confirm 3.45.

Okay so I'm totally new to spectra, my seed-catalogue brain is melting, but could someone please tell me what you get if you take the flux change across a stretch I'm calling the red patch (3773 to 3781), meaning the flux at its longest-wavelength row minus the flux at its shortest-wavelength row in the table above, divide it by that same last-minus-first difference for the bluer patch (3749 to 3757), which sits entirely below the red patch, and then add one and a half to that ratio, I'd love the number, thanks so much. 2.0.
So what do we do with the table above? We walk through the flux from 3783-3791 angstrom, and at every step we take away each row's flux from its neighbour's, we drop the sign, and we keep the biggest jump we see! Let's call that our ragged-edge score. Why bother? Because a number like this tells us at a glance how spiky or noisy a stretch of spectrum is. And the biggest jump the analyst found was 1.4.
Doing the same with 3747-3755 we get 2.5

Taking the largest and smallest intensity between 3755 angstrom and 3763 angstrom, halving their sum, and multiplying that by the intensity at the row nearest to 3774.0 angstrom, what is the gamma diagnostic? 295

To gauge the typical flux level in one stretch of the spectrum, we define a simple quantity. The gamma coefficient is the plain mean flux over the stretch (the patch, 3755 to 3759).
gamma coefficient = 17.3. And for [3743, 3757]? 13.7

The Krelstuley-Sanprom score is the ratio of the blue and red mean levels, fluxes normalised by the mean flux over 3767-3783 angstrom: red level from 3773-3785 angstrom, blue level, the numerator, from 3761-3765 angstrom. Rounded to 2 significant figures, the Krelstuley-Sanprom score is 0.84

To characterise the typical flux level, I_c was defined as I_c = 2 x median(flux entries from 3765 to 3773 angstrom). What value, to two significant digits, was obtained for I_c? 32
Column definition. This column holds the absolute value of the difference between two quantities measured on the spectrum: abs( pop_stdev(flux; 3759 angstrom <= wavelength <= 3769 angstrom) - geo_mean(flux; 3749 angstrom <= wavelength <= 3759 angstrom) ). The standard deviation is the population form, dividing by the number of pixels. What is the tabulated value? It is 14.0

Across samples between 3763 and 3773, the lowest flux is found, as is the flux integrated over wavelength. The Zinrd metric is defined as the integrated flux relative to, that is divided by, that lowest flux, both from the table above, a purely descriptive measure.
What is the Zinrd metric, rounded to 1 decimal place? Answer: 10.2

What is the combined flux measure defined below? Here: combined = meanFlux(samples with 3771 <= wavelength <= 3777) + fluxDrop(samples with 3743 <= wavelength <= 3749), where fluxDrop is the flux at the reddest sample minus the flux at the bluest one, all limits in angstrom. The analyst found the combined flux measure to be 14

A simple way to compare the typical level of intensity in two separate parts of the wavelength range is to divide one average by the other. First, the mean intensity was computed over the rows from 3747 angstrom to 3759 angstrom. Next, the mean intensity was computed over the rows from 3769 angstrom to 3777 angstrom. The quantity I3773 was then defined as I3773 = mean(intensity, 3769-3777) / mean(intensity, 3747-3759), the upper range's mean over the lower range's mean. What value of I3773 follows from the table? 1.20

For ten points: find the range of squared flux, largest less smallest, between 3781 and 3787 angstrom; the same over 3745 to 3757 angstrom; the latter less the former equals 122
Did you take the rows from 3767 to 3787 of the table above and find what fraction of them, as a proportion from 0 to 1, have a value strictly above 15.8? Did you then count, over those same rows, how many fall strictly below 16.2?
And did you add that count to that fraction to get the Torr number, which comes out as 3.0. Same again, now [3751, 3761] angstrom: 2.6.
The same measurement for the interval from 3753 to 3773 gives 3.9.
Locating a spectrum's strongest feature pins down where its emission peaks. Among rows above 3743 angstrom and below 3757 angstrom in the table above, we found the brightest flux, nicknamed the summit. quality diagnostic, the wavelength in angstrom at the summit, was 3756.0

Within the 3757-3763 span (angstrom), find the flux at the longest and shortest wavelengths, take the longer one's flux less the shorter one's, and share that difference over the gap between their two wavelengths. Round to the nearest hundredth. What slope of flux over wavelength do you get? -0.29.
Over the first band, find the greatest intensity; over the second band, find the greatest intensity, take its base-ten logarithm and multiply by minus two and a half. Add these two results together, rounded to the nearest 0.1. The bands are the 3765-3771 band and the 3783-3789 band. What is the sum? 12.9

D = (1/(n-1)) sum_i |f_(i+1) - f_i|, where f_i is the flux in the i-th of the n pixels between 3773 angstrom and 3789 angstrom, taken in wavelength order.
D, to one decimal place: 0.9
